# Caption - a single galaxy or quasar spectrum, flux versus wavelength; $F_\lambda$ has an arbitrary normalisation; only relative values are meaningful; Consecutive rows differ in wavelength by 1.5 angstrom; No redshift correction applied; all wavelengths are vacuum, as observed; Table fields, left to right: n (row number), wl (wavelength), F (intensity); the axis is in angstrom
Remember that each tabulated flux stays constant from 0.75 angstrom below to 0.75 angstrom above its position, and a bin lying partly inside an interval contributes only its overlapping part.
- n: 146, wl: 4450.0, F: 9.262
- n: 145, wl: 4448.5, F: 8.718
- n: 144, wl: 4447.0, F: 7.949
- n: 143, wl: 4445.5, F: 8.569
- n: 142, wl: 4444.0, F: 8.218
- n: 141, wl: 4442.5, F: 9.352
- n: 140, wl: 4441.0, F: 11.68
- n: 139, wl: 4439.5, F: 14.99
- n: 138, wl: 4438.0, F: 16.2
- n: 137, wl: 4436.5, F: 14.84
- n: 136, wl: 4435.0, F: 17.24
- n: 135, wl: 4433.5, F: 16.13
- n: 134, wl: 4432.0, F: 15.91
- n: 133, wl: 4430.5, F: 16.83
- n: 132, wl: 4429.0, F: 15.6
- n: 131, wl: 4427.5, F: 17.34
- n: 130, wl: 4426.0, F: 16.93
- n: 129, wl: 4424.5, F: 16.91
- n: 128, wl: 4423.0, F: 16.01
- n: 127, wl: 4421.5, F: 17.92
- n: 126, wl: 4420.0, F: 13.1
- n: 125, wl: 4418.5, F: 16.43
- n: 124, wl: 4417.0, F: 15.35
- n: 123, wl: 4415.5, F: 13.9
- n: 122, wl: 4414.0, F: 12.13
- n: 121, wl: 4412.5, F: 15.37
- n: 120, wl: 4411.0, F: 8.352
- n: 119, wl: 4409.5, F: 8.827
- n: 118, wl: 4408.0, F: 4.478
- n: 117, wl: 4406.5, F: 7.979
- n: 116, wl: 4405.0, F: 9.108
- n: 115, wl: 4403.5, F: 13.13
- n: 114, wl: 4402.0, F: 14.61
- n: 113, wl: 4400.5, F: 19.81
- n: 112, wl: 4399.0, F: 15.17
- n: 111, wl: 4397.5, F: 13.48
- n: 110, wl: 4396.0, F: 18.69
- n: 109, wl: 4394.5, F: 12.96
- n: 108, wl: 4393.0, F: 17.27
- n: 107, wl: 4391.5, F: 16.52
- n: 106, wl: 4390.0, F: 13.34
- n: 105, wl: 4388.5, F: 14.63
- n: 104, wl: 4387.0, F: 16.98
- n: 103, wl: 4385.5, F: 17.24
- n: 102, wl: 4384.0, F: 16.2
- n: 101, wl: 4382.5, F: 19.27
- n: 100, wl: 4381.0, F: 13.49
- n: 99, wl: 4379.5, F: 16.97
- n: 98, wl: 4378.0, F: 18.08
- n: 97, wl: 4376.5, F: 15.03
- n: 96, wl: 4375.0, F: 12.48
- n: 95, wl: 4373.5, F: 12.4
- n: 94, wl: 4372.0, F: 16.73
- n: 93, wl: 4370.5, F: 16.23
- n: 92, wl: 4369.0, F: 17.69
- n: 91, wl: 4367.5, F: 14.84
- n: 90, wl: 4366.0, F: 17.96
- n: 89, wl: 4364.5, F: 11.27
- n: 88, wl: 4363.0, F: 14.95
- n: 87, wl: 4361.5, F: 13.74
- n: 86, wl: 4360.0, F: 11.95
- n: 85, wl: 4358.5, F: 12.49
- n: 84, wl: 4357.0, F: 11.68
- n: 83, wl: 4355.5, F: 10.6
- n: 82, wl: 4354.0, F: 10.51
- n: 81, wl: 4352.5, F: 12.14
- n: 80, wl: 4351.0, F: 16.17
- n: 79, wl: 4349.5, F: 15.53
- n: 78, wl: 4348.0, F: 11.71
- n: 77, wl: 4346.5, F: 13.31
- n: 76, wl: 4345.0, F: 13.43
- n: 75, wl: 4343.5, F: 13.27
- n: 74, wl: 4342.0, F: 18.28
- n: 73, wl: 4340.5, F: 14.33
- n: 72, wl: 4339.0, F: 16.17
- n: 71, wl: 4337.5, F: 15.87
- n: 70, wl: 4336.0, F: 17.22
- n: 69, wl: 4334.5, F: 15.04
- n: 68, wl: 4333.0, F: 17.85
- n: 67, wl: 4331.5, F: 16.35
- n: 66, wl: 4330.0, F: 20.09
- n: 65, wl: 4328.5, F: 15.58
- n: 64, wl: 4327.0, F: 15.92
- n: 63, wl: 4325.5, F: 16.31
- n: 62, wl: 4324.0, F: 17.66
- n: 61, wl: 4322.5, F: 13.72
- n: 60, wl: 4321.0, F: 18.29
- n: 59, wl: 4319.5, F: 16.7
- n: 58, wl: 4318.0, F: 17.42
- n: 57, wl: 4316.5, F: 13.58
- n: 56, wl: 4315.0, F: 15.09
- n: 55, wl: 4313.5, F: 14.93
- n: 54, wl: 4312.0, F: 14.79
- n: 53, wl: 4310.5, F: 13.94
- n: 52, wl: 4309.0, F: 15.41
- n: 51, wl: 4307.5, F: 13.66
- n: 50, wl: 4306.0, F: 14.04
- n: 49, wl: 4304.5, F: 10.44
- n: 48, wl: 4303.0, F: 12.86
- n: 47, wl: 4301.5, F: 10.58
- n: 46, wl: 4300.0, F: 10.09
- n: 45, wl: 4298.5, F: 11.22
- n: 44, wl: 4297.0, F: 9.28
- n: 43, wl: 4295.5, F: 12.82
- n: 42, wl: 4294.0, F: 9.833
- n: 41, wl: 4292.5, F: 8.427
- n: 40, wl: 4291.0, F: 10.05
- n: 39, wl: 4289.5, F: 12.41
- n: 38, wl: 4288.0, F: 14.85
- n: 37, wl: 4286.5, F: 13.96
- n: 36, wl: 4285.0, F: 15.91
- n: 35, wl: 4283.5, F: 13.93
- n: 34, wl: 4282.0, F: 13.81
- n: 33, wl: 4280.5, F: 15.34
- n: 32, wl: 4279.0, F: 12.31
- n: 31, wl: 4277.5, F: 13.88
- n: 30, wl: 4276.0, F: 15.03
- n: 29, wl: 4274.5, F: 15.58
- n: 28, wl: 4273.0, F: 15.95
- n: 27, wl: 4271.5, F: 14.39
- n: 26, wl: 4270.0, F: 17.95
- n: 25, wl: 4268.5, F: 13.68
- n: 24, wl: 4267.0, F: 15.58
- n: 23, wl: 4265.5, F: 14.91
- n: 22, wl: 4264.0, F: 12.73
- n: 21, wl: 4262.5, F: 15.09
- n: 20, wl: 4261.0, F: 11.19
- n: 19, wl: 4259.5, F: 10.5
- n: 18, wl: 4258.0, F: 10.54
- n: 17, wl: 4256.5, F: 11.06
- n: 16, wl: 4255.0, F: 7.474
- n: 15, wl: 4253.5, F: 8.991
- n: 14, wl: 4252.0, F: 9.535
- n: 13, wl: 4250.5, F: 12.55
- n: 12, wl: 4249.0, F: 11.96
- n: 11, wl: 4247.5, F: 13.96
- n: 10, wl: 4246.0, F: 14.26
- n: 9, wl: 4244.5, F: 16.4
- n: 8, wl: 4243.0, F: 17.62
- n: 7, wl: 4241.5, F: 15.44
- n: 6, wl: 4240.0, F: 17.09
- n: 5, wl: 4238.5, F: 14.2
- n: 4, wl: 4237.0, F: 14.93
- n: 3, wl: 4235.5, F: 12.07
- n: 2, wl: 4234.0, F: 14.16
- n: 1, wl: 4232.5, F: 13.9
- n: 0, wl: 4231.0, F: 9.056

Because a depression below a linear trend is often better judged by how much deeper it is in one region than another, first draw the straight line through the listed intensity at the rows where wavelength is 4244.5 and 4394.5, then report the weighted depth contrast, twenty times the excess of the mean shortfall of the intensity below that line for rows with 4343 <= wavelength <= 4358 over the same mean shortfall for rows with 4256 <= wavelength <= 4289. -12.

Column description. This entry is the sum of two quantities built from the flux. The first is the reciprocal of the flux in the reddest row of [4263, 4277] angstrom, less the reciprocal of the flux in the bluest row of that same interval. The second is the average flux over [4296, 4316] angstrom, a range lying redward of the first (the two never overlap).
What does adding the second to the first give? 12.8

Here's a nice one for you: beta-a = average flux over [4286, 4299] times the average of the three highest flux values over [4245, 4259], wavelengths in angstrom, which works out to 155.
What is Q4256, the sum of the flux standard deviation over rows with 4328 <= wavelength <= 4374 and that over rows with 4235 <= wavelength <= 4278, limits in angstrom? 5.1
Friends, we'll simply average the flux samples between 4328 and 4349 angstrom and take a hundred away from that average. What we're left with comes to -84.4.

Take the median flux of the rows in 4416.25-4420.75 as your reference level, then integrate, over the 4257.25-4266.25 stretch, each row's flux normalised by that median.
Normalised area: 7.3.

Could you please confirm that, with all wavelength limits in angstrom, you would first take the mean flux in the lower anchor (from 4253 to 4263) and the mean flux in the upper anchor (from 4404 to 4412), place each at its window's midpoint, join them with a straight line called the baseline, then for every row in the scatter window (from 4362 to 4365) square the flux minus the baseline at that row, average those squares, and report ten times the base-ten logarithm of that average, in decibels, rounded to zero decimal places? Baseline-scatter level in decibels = 14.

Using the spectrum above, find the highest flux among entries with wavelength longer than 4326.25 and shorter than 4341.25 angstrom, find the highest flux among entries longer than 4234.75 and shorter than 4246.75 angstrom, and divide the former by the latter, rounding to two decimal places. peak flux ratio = 1.14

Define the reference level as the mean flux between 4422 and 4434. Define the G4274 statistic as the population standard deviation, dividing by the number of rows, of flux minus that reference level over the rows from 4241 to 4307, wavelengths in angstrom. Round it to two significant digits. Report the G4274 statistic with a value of 2.5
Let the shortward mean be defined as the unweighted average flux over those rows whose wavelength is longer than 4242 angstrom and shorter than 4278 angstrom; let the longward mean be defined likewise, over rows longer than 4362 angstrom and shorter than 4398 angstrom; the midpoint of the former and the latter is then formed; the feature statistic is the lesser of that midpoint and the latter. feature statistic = 14.5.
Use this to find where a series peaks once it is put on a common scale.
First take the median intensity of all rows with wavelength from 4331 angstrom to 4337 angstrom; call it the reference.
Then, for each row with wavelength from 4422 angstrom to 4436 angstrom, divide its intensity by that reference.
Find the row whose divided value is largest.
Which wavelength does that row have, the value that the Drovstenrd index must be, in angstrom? 4427.5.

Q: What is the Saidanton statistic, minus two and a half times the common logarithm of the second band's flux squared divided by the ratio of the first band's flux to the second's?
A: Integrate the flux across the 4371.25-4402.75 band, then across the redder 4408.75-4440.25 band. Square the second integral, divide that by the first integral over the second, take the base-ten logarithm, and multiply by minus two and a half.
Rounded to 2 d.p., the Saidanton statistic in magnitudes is -13.33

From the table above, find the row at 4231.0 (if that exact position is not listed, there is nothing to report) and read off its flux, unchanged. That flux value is 9.056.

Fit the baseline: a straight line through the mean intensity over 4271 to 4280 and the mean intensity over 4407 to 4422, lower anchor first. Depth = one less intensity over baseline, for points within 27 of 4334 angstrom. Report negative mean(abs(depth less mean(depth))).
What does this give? -0.13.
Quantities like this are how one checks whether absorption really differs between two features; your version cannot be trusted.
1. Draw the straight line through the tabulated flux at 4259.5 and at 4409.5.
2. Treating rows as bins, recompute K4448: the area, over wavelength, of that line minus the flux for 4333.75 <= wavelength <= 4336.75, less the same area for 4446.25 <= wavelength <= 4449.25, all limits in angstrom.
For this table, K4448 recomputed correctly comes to -19.6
